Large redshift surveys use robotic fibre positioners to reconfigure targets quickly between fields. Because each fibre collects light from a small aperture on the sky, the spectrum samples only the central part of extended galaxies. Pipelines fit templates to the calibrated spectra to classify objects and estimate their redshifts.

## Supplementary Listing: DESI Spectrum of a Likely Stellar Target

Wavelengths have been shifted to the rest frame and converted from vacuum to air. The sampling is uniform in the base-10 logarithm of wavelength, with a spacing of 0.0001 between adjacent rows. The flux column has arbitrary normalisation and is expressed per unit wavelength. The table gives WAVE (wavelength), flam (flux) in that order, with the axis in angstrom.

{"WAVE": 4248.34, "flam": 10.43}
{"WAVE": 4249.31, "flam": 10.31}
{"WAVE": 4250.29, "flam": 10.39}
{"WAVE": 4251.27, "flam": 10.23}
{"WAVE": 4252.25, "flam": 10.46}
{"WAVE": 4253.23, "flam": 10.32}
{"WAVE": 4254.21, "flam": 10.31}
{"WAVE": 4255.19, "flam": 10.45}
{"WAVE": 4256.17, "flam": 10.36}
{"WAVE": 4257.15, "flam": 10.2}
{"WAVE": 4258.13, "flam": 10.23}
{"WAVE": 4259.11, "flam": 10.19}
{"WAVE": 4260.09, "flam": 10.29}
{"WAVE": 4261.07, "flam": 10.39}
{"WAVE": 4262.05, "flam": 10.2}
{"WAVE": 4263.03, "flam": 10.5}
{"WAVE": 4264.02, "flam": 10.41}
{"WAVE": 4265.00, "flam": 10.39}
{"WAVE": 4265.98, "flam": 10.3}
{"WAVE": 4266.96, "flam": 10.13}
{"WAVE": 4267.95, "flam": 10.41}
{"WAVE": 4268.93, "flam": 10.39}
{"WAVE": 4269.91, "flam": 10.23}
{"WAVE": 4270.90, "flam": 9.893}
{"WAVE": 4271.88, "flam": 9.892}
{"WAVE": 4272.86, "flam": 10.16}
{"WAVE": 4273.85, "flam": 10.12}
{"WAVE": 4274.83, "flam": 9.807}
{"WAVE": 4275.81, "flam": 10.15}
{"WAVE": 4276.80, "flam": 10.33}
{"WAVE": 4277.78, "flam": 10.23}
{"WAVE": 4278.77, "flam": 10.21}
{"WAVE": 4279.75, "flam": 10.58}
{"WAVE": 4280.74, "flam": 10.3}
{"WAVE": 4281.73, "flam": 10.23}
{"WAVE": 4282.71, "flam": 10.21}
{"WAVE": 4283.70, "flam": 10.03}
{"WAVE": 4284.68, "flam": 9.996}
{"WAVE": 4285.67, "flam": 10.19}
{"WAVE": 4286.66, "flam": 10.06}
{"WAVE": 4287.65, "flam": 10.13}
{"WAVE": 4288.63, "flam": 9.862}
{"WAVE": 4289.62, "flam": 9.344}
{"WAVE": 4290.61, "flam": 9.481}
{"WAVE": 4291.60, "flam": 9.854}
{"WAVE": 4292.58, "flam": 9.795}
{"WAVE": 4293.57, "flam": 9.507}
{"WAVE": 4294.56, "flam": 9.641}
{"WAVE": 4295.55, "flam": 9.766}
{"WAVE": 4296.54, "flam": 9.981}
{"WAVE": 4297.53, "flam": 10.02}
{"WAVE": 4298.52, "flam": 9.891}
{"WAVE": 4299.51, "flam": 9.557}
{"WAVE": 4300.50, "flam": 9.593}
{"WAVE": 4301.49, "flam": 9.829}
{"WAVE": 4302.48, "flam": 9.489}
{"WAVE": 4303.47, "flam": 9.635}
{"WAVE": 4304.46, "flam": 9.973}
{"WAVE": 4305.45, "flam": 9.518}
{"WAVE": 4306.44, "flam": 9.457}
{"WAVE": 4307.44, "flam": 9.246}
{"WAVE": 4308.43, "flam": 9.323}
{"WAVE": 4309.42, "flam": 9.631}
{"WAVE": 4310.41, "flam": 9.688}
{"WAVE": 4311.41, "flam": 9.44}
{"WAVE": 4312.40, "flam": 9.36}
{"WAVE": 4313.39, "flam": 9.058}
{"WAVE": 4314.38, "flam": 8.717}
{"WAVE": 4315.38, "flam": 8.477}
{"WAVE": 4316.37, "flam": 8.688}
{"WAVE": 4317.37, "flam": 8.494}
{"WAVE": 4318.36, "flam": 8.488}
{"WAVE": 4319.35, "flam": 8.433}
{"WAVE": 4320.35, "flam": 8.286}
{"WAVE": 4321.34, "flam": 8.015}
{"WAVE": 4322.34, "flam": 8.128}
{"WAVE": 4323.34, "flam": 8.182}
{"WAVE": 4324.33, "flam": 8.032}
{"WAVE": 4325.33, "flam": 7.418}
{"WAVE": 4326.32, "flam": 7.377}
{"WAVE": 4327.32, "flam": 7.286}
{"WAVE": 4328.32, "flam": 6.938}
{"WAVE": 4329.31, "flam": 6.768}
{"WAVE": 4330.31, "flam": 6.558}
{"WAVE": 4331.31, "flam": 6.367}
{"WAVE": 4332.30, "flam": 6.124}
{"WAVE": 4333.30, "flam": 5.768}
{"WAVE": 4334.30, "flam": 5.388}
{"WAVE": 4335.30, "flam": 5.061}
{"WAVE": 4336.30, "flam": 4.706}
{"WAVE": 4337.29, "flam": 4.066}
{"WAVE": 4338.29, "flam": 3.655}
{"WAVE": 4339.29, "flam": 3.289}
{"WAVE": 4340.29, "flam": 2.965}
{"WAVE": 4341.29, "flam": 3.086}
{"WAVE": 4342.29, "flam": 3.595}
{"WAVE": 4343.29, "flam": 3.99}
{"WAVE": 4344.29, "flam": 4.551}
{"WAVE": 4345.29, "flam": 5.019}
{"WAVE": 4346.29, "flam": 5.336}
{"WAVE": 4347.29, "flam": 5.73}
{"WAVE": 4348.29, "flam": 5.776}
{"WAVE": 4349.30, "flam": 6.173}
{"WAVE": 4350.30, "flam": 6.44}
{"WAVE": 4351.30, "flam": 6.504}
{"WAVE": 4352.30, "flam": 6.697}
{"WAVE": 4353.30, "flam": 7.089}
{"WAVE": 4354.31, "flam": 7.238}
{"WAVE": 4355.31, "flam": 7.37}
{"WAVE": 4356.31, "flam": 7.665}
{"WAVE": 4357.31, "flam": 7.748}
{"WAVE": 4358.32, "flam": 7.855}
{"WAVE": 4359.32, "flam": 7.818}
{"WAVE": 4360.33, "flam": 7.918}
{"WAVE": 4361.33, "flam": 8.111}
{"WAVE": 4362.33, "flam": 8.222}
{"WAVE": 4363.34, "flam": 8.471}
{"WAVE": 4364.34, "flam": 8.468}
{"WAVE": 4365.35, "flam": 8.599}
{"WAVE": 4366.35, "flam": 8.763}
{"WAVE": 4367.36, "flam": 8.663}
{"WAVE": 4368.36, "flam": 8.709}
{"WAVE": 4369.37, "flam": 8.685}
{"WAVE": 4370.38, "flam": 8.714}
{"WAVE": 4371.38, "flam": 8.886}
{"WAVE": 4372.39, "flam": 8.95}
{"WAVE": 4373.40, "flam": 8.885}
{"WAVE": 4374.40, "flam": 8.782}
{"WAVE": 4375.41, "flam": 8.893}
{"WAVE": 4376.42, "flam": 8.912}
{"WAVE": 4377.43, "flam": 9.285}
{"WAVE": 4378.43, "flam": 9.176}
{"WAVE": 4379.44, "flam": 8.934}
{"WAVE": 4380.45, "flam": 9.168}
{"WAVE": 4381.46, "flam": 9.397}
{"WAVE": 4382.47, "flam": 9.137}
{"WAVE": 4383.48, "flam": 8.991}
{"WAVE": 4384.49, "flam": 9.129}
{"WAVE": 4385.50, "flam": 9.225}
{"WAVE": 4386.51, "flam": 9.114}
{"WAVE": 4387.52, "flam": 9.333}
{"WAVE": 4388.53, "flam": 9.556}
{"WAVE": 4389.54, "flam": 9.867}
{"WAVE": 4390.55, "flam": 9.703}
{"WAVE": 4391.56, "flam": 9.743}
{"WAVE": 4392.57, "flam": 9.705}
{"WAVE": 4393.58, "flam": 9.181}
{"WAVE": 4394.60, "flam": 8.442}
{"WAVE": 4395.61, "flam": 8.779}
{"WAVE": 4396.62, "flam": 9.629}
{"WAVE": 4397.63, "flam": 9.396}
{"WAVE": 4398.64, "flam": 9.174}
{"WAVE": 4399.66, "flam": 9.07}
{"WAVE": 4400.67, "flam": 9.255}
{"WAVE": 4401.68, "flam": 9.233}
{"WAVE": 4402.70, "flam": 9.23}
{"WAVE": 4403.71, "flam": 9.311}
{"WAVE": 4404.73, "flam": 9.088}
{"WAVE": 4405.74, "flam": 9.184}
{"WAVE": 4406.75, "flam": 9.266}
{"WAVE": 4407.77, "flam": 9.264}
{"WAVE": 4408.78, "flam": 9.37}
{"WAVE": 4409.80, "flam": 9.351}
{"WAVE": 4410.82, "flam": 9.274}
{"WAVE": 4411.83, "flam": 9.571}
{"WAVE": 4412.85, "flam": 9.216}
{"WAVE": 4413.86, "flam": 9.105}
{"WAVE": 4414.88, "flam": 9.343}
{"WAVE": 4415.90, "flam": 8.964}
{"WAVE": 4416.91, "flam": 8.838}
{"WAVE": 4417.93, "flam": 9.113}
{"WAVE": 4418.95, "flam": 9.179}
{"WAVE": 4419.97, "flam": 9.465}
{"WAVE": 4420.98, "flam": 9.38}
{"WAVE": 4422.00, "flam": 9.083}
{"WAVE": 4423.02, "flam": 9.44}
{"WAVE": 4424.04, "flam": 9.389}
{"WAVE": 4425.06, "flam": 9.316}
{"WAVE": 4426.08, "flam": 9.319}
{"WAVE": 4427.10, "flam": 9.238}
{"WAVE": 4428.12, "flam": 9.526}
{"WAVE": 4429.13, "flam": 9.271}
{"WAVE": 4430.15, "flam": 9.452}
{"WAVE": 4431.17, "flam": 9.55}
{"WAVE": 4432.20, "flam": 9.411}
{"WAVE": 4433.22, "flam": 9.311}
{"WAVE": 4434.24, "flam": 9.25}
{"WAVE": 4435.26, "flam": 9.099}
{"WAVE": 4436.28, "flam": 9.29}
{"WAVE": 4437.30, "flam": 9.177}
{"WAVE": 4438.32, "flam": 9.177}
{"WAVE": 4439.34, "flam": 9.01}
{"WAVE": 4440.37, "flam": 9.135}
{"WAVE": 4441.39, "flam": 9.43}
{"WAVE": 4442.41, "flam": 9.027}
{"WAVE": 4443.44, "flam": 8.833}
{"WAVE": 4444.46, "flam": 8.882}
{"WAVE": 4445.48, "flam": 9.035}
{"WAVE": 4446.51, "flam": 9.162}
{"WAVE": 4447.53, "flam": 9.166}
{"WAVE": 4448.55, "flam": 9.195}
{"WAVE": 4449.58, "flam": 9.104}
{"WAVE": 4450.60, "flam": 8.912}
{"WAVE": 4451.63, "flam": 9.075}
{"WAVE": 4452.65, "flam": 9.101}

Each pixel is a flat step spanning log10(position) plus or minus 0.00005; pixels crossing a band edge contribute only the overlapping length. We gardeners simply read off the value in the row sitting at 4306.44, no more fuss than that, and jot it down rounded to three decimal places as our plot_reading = 9.457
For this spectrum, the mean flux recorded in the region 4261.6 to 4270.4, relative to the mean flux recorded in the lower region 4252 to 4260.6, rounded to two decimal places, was 1.00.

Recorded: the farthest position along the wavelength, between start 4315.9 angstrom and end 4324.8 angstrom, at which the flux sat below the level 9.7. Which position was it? 4324.33 angstrom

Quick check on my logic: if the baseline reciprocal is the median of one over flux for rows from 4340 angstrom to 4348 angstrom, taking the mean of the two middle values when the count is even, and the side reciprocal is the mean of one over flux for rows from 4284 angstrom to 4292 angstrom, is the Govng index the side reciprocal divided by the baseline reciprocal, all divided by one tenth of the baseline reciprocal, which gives 18.3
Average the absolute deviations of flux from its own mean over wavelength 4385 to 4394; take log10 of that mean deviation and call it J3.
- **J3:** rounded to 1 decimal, -0.6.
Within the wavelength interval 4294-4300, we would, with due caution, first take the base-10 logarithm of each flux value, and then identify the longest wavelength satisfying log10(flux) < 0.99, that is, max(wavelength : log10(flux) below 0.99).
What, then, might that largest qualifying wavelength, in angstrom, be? 4299.51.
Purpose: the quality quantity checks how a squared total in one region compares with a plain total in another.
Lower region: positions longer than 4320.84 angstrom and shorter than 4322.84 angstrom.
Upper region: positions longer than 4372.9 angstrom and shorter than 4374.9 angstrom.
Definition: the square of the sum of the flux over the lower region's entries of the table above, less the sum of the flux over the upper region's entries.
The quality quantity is 243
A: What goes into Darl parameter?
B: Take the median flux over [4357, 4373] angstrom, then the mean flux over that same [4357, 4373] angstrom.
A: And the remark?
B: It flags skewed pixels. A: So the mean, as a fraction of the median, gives 0.99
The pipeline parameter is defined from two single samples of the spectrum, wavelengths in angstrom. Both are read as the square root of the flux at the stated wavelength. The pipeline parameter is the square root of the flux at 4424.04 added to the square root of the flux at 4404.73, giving 6.08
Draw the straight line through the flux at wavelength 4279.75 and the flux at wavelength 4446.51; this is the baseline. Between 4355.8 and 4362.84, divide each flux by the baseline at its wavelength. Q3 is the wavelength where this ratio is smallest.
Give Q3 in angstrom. 4356.31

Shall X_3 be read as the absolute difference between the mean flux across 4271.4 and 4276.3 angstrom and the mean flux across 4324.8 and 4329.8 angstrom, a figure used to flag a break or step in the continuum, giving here 2.9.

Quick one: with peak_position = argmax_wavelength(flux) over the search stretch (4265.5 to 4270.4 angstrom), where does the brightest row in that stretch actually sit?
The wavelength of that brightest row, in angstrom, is 4267.95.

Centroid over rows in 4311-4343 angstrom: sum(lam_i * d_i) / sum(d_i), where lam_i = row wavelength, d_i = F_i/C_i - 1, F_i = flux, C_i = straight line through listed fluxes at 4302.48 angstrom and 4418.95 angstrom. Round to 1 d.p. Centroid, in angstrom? 4333.4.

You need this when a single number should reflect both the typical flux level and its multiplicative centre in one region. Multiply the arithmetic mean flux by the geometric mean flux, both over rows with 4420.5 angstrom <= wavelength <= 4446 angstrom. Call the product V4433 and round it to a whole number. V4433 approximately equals 85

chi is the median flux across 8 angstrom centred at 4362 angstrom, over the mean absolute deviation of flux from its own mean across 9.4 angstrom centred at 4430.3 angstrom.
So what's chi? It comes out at 80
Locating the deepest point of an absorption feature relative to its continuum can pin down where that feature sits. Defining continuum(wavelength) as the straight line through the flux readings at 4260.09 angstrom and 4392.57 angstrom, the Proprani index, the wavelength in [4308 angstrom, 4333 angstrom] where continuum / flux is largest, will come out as 4332.30 angstrom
